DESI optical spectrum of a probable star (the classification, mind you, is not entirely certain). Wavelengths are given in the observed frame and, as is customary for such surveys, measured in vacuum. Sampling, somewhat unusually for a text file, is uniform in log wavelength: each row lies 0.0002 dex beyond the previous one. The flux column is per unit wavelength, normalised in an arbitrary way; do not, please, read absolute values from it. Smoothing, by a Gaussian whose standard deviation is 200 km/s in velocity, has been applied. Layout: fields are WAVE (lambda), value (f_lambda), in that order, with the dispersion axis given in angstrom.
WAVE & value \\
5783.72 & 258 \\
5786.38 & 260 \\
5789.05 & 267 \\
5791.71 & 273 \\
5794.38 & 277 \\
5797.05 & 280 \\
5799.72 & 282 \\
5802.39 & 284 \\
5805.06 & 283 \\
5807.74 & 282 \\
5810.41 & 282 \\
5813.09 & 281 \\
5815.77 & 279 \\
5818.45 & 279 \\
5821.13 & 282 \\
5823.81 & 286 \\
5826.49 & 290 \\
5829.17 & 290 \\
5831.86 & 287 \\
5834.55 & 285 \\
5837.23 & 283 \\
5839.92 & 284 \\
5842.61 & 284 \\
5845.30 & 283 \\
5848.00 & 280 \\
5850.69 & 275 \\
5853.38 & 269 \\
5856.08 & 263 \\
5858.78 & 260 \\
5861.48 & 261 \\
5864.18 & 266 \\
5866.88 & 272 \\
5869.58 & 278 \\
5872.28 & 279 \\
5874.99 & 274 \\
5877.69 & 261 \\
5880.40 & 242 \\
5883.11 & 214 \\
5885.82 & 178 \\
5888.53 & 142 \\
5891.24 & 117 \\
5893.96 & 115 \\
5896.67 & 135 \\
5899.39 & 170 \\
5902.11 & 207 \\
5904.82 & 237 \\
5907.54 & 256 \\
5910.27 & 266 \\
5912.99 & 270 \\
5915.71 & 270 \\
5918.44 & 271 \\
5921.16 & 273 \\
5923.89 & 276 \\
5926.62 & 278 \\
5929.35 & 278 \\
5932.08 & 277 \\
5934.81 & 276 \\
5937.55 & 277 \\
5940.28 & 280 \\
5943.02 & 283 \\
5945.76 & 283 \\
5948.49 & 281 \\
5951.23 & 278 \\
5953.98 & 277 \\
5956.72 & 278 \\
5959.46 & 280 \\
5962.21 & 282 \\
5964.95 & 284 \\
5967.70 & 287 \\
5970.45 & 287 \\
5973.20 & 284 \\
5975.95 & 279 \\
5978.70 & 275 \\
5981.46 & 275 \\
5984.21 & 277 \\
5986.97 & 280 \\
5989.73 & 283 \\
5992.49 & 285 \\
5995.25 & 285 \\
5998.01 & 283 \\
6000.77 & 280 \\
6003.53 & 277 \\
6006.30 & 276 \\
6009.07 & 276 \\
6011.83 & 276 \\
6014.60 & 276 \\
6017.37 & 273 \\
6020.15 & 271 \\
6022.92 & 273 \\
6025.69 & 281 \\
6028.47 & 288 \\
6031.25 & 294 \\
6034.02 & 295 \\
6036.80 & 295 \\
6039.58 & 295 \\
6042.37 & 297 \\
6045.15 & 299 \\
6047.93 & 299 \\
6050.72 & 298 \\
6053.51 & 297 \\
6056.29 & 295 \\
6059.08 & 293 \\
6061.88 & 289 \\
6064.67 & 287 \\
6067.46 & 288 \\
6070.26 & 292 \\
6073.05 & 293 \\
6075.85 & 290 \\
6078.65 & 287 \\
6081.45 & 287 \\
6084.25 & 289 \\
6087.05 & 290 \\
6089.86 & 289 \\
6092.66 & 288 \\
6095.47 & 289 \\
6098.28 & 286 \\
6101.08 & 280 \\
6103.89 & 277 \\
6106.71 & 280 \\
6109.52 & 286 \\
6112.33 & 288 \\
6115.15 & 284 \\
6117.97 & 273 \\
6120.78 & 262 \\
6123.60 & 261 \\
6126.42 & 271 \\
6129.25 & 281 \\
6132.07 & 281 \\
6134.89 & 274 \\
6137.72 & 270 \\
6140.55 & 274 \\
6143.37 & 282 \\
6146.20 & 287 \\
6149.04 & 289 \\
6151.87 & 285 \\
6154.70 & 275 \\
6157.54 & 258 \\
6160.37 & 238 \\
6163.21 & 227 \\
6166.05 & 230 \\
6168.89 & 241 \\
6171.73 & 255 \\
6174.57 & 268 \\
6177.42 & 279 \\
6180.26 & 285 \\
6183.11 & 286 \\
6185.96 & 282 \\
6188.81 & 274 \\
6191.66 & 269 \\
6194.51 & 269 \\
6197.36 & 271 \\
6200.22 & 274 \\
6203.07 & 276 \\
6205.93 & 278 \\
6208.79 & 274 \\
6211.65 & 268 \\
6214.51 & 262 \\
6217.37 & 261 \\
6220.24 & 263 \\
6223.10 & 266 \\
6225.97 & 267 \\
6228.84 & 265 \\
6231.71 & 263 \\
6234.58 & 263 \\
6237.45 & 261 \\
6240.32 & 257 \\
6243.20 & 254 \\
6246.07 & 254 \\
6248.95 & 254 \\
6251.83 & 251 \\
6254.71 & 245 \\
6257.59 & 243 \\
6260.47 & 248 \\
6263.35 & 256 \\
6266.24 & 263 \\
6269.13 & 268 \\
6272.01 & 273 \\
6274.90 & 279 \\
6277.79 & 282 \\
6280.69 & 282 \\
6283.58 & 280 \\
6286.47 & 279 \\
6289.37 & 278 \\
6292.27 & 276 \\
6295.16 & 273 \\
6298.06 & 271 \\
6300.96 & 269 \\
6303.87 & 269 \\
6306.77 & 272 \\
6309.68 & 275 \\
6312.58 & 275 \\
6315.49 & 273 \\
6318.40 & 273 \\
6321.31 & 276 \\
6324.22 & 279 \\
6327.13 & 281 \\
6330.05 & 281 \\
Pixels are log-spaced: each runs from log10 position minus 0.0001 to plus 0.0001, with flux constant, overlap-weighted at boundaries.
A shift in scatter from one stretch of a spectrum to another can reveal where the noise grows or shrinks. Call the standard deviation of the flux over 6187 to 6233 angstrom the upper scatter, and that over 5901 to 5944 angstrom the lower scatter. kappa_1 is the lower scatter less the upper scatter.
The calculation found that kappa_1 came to 14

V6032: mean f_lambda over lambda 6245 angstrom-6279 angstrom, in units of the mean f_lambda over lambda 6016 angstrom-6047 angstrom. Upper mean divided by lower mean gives 0.90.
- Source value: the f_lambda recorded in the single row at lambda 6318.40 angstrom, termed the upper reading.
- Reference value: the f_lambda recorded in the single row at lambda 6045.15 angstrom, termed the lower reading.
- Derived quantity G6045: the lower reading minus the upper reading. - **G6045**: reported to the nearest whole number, 26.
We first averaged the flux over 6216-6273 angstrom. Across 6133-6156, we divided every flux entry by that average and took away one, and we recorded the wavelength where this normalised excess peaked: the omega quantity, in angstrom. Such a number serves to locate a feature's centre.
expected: 6149.04 angstrom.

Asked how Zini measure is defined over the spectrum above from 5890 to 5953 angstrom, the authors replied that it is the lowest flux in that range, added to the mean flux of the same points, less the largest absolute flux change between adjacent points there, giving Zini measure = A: 324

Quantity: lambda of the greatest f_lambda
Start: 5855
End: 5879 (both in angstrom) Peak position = 5872.28 angstrom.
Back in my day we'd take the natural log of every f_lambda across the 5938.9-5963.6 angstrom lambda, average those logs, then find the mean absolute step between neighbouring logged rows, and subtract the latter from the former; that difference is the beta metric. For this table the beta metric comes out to 5.63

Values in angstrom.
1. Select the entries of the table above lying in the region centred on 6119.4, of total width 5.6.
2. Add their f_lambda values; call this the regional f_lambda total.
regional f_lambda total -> 535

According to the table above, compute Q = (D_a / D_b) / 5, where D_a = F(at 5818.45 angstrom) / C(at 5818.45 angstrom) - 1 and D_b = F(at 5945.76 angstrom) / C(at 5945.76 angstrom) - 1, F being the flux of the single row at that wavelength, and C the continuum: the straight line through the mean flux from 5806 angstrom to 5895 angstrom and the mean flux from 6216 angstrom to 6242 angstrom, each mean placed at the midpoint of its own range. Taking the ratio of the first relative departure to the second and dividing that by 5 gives 0.18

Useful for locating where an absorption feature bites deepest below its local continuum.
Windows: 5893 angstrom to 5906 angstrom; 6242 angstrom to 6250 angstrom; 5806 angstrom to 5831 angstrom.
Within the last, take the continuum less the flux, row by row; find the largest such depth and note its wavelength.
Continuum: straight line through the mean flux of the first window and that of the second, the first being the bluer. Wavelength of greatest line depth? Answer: 5818.45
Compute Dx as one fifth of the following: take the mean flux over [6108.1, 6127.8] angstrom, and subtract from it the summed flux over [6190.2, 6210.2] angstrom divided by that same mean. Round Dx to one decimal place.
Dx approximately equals 53.6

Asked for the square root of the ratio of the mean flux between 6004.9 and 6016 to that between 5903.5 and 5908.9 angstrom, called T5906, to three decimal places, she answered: 1.058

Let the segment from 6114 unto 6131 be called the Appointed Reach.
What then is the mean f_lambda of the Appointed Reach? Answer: 272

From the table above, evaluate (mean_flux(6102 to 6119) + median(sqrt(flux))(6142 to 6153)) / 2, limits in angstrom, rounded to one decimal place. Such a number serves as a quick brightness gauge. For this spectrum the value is 149.1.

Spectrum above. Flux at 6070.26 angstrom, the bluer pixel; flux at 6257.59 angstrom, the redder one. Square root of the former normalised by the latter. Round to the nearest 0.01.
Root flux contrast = 1.10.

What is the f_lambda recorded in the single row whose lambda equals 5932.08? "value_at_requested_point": 277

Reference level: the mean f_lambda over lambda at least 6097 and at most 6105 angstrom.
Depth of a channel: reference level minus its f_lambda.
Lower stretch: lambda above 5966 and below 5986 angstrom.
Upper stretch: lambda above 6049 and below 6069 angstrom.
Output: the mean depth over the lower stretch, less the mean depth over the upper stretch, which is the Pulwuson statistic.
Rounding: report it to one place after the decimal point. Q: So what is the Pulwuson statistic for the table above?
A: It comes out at 11.9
